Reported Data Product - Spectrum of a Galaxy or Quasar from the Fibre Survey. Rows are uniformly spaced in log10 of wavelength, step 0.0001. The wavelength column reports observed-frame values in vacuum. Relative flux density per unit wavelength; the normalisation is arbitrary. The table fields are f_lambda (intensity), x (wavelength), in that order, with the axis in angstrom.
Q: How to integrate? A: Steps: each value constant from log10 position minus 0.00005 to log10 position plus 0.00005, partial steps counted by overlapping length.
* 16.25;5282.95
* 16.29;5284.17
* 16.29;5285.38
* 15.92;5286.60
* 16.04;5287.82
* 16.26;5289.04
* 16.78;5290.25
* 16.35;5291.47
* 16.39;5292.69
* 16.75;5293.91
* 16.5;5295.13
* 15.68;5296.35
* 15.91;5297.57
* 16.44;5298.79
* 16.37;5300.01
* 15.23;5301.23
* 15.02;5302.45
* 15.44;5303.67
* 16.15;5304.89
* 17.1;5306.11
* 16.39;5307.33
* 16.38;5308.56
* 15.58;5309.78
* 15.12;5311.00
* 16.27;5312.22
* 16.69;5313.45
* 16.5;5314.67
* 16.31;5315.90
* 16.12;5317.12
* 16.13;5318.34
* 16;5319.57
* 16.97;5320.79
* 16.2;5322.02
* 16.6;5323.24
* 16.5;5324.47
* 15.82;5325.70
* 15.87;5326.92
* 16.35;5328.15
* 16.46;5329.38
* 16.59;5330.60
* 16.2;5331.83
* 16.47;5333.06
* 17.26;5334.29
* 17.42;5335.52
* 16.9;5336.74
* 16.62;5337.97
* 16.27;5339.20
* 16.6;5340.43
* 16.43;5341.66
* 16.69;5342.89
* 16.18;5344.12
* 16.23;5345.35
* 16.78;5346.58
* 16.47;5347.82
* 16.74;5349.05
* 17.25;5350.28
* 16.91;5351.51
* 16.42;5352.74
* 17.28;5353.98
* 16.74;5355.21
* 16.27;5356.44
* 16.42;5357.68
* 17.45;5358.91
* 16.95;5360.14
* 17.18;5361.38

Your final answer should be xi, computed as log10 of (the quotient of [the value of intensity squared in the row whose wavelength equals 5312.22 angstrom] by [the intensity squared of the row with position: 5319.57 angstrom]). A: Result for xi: 0.015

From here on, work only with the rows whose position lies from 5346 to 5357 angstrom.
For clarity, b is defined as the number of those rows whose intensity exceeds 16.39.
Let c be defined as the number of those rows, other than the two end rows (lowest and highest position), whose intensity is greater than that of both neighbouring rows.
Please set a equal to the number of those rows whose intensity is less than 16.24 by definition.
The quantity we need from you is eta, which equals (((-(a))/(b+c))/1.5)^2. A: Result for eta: 0.00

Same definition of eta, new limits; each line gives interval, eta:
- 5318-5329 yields 0.44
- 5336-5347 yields 0.03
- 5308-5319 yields 0.79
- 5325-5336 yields 0.11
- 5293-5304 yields 0.69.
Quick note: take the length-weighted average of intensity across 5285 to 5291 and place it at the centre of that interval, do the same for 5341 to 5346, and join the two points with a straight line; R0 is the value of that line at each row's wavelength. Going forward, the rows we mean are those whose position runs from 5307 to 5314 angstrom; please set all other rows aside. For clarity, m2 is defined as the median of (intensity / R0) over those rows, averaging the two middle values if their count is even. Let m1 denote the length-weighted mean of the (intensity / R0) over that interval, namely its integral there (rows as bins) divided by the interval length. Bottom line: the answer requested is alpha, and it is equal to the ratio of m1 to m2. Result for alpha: 0.98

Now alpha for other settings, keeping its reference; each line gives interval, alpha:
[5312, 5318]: 1.00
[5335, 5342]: 1.01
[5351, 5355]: 1.00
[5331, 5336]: 1.00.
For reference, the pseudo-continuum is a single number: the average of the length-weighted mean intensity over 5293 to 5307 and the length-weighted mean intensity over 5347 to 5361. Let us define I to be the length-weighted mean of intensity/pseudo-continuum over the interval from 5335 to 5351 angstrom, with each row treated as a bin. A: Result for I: 1.014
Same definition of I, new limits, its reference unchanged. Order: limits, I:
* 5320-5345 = 1.005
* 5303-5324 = 0.987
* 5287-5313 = 0.980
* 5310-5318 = 0.982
